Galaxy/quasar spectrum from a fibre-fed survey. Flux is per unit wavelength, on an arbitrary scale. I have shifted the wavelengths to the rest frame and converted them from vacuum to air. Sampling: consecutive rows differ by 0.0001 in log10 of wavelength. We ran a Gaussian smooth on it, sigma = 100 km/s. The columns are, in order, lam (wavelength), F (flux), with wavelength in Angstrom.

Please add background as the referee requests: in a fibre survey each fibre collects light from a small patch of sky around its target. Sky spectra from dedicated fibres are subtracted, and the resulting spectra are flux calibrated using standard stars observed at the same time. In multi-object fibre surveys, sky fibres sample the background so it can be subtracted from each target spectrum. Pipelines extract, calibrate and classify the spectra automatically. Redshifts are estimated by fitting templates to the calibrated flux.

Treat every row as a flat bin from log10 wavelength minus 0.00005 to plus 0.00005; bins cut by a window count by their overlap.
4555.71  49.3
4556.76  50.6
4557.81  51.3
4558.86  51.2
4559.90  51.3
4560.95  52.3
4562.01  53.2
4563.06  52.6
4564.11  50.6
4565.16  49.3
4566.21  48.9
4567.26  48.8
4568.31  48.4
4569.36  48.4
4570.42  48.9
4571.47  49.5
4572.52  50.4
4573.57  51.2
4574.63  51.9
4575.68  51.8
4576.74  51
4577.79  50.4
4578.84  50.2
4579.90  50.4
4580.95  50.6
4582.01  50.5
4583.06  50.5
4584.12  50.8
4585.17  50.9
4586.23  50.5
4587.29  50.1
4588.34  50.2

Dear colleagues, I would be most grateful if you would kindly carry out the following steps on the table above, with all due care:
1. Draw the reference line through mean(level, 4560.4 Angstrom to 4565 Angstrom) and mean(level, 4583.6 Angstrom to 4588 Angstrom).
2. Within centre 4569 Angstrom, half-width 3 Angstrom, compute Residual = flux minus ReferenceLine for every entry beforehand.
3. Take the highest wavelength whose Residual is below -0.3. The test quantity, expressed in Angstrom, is 4571.47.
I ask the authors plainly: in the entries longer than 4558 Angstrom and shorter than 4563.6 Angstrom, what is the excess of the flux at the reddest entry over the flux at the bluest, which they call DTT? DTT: 1.4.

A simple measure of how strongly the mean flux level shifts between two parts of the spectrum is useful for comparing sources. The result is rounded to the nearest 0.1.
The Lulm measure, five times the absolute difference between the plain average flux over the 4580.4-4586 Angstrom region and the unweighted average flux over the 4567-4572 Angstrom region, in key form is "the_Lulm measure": 9.3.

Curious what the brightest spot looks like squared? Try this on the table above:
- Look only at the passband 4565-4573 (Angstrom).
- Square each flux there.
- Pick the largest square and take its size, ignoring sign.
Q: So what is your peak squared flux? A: 2540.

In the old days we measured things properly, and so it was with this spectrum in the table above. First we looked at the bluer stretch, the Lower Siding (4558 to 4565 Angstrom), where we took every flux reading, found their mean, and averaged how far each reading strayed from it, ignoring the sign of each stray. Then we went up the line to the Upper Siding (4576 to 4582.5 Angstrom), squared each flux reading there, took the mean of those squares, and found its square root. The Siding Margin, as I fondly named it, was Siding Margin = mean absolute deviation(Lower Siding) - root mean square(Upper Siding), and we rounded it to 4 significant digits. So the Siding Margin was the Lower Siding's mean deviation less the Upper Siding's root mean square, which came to -49.68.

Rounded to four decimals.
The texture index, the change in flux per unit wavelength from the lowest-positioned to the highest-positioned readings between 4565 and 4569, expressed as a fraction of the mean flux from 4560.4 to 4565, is -0.0055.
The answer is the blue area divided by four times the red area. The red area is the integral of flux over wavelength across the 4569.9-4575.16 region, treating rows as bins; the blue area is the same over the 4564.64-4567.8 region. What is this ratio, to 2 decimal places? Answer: 0.15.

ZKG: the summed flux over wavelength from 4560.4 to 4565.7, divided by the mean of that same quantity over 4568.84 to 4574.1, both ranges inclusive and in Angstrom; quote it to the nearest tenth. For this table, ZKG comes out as 5.2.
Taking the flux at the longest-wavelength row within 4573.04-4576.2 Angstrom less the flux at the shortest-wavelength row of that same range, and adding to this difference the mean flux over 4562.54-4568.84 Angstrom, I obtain 50.4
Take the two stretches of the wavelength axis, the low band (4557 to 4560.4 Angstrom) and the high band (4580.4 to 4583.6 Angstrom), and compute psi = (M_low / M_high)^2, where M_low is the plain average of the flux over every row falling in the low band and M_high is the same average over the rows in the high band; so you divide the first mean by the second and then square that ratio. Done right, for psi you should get 1.03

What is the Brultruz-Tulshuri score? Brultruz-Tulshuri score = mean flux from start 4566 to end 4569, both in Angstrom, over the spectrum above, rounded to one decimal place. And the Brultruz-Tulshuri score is 48.7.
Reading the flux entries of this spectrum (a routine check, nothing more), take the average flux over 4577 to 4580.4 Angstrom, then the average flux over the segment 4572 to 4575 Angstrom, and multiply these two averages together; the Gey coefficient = 2575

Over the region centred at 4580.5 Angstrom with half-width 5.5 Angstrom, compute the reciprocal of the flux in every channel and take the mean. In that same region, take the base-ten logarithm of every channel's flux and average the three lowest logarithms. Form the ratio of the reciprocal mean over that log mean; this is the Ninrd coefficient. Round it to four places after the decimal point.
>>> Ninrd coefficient 0.0116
